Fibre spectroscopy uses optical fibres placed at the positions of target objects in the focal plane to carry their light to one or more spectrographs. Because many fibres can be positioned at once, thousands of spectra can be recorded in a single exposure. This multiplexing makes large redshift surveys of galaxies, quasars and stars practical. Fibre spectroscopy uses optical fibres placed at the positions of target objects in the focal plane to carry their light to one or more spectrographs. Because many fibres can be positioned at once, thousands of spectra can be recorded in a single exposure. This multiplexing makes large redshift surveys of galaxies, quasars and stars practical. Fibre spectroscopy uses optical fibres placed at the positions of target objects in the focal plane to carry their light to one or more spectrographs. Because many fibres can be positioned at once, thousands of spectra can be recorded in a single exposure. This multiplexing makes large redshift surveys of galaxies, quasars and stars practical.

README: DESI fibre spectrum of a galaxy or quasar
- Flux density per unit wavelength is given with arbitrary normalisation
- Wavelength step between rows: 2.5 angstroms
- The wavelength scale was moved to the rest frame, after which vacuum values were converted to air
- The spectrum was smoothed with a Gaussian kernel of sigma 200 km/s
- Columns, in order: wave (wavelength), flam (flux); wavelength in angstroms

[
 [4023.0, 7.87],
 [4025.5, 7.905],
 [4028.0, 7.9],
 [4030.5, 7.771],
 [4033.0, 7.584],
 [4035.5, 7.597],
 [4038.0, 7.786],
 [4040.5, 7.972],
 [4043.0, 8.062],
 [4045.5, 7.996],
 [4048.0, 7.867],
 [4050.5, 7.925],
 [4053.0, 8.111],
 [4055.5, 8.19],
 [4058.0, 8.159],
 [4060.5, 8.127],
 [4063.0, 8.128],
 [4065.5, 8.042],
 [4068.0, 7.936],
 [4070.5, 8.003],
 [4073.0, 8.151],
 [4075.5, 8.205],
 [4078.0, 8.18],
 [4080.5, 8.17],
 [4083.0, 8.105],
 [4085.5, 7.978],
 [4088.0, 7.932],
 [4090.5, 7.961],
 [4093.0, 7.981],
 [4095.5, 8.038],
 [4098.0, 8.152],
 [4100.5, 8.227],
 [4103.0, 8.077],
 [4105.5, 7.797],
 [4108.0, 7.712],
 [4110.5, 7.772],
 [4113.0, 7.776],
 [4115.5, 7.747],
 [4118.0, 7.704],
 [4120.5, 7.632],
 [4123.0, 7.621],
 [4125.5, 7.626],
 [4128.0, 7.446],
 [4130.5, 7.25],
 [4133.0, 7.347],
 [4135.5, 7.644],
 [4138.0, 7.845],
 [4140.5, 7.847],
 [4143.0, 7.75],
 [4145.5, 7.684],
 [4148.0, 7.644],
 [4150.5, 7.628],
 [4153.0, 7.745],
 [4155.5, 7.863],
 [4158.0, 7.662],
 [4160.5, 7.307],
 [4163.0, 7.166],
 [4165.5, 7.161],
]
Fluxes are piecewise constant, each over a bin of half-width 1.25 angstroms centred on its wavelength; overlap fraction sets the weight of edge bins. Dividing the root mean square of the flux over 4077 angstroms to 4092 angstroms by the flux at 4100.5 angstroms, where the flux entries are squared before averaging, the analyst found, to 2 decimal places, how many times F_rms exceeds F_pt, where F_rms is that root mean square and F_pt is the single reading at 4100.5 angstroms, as 0.98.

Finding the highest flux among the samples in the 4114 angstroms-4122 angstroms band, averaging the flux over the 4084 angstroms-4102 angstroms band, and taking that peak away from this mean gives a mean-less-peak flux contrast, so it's 0.29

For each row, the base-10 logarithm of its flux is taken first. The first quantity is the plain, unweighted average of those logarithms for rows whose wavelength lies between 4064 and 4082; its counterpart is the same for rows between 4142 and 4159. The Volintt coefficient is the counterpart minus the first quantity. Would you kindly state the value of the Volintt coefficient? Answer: -0.021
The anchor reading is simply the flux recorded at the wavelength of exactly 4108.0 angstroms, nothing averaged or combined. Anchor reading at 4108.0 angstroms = 7.712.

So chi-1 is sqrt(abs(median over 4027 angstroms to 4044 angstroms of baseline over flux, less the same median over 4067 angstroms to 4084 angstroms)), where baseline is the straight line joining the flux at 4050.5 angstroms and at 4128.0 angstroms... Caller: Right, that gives 0.27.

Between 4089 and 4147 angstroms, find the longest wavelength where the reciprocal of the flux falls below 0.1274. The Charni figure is 4103.0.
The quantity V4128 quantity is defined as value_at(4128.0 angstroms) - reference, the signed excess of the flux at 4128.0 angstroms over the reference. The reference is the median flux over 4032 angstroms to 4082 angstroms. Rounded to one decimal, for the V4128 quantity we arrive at -0.6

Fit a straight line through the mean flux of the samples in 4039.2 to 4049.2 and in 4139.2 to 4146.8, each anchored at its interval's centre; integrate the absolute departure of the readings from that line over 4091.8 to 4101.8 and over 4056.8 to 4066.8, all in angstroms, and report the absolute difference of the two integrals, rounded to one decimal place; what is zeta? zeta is 0.6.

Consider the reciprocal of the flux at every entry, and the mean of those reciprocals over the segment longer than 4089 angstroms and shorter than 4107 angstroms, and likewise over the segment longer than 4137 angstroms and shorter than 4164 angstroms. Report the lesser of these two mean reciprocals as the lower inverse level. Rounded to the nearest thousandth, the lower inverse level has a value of 0.125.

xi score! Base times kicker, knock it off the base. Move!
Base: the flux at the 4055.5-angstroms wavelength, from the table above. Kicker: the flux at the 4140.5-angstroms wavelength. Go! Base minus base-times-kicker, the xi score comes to -56.1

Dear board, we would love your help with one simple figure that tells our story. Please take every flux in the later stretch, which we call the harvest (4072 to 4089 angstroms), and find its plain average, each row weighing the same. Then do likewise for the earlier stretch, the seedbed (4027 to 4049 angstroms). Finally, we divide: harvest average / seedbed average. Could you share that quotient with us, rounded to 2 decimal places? 1.03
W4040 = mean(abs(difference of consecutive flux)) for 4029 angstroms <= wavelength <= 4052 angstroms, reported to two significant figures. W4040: 0.11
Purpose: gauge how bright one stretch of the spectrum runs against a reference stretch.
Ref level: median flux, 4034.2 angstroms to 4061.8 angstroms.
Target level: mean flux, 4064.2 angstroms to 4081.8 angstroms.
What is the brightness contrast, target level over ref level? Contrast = 1.01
